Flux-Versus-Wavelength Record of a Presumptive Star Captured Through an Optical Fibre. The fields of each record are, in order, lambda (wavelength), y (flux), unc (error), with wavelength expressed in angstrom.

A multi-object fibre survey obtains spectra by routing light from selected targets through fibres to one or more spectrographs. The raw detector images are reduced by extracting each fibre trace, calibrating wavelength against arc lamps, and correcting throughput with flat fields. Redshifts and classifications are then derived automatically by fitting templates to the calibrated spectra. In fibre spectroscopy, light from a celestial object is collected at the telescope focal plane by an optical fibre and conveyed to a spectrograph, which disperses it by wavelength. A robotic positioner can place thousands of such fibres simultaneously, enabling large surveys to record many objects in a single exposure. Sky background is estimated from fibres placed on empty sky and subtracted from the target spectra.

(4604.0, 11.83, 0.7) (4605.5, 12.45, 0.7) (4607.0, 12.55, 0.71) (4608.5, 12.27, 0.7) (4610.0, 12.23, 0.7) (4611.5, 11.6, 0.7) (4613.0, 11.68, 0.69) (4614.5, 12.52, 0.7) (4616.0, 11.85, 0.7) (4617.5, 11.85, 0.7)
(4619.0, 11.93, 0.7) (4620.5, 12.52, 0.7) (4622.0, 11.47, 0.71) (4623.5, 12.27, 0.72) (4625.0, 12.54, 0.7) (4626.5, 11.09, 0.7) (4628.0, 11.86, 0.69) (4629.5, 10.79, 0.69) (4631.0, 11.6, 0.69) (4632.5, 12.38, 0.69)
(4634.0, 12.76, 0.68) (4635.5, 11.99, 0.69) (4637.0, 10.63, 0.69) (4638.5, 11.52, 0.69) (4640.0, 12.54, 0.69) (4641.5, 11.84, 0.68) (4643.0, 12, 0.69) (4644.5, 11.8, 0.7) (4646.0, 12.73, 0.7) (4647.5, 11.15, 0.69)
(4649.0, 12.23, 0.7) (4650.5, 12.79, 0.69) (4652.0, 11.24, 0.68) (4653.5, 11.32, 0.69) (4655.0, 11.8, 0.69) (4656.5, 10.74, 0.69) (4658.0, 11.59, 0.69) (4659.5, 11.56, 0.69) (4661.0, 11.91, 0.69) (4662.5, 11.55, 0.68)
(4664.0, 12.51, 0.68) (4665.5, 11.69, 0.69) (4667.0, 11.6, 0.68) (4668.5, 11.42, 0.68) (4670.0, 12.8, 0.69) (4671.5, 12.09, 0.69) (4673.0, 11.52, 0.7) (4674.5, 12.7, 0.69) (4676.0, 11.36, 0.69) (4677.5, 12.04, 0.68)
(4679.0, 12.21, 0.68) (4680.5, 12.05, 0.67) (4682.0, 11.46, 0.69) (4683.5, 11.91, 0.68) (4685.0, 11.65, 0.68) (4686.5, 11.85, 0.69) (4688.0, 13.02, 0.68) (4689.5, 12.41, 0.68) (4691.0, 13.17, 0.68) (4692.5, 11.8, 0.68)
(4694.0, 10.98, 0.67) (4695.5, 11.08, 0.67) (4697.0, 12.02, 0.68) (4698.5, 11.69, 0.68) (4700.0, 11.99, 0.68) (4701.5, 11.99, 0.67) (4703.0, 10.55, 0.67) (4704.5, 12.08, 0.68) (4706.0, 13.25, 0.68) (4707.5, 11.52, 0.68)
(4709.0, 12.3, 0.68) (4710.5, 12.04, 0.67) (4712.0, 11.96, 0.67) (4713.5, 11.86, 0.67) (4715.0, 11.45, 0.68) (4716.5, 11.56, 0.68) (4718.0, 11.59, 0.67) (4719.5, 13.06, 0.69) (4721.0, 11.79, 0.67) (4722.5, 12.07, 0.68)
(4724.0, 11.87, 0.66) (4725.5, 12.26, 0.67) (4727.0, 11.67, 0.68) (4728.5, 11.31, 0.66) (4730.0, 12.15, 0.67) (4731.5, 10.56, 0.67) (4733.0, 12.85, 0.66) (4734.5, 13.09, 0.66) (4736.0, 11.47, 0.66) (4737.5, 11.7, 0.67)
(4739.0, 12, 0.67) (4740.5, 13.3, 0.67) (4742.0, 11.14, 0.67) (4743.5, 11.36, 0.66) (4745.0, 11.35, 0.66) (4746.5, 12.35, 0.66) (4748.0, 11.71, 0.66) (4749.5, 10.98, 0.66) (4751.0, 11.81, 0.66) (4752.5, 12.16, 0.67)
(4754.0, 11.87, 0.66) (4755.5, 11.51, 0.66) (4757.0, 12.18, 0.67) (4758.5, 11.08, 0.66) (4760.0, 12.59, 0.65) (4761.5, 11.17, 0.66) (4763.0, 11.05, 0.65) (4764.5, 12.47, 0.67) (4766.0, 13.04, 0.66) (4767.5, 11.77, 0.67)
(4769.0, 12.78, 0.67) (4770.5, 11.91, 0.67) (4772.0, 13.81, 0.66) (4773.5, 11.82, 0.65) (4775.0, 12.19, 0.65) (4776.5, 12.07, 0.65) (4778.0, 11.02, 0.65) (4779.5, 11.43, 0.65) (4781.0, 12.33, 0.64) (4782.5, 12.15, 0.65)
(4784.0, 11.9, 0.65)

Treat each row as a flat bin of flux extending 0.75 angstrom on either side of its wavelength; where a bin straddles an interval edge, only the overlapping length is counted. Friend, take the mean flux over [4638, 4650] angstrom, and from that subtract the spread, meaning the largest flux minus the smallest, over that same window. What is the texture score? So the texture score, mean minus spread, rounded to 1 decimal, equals 10.4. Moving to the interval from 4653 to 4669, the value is 9.8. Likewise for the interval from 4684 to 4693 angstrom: 10.8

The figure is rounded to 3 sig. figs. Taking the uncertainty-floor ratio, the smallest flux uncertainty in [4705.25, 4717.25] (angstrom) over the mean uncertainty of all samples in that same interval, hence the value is 0.991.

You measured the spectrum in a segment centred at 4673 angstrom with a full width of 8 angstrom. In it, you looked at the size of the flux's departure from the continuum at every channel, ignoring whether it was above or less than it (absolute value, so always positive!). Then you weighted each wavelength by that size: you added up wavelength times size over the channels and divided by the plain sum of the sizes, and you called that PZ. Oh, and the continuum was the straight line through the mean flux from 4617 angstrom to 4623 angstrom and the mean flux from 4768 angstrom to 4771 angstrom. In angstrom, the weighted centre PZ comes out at 4673.4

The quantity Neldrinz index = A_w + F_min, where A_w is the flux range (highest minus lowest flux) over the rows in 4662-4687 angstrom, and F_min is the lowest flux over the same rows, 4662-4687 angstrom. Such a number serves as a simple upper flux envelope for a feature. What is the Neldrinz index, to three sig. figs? 12.8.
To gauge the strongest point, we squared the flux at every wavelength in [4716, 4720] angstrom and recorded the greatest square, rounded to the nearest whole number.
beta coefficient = 171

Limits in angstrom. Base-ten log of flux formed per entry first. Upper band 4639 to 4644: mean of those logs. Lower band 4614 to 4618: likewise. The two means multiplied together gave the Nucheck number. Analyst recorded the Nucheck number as 1.17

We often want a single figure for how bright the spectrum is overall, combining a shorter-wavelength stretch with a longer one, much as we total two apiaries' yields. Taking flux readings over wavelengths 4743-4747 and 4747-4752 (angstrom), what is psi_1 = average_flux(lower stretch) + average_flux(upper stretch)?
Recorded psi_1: 23.2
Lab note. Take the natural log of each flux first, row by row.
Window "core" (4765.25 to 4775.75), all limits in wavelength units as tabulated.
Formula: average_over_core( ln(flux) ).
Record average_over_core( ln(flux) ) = 2.52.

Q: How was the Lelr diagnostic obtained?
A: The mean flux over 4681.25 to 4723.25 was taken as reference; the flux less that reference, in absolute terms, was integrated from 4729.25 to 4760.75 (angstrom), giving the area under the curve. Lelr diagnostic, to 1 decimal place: 17.9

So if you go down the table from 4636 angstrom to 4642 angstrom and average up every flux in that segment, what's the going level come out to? 11.6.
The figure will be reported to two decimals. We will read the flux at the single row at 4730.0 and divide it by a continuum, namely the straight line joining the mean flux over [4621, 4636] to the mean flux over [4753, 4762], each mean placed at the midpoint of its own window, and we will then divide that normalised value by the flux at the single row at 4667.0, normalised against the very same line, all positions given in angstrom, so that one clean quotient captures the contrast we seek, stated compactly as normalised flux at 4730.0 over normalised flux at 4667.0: 1.05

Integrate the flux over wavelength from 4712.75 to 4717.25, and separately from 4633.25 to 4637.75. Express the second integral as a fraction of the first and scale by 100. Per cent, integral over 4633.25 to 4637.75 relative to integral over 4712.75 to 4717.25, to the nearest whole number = 101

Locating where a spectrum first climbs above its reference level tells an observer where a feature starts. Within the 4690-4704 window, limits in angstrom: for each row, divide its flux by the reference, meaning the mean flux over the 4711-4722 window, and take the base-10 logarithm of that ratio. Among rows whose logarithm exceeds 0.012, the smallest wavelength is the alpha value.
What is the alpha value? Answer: 4691.0 angstrom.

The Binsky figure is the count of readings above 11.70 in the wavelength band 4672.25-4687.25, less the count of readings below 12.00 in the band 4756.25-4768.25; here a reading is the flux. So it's 2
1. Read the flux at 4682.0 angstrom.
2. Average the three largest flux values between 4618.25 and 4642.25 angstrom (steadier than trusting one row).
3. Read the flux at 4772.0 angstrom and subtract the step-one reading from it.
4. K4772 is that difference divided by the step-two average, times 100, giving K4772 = 19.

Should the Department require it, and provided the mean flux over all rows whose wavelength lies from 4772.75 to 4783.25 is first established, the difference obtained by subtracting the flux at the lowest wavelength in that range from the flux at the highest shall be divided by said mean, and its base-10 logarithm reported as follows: -1.6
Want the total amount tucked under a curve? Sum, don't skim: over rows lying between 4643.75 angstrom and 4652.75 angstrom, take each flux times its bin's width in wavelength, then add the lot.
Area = 107.9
